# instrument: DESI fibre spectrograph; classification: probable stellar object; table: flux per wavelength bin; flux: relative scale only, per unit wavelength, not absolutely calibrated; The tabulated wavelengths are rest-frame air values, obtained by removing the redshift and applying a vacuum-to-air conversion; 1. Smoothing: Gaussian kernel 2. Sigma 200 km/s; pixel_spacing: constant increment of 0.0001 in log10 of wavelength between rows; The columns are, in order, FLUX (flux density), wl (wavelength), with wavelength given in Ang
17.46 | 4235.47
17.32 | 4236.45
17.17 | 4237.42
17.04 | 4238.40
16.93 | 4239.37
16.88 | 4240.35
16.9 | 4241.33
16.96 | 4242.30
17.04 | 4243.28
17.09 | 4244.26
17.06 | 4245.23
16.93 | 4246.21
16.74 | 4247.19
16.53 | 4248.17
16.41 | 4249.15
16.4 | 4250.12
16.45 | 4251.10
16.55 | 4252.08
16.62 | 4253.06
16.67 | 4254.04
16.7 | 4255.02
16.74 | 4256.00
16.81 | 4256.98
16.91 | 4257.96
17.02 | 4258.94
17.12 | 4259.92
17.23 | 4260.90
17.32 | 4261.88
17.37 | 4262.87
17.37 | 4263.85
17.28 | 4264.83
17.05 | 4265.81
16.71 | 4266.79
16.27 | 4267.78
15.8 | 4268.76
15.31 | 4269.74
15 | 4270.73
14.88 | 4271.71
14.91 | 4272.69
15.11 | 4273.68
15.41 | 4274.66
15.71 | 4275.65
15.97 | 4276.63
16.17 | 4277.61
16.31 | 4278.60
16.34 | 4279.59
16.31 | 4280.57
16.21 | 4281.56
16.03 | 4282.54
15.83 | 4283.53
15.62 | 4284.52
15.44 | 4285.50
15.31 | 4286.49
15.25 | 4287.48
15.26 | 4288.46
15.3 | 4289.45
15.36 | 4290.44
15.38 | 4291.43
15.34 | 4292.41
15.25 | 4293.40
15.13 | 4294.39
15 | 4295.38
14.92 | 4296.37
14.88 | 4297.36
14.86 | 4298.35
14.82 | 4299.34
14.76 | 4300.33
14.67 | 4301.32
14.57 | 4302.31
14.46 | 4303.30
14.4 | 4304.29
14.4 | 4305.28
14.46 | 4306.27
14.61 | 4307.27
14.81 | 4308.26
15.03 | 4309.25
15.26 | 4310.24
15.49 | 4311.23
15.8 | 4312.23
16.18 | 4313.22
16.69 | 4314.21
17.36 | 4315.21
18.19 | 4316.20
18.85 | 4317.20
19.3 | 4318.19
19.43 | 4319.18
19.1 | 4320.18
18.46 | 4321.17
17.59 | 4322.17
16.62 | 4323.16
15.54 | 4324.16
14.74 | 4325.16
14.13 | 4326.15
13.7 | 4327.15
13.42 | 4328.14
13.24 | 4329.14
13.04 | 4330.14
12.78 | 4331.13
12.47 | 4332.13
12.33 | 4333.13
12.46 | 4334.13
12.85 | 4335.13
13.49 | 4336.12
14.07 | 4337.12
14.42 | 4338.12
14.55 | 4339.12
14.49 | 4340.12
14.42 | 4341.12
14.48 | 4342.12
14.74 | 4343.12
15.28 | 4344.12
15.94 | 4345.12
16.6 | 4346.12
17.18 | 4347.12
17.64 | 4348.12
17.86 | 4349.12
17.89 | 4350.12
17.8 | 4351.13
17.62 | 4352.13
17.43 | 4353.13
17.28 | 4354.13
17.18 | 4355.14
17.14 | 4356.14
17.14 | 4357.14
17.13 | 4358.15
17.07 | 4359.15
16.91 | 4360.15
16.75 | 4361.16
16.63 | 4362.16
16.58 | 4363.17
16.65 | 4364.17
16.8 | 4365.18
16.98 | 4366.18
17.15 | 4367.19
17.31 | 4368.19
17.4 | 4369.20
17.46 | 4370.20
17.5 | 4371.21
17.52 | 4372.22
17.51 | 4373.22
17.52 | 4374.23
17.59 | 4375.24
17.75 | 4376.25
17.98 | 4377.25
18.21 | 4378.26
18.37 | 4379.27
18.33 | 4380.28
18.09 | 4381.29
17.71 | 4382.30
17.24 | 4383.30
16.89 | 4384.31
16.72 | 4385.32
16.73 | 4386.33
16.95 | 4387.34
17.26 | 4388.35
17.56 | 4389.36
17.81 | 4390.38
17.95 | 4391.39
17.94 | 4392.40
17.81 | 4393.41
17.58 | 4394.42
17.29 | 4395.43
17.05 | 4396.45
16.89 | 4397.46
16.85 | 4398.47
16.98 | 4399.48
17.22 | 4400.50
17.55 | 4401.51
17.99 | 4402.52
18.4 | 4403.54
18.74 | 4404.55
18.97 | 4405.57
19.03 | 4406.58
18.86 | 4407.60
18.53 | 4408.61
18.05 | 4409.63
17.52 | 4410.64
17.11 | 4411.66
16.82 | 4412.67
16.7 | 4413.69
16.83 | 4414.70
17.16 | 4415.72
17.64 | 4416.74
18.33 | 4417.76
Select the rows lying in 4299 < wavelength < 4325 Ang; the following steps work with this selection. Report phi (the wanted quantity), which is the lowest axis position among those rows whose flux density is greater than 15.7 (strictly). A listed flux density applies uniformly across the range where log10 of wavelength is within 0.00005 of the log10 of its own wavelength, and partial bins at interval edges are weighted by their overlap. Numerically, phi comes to 4312.23 Ang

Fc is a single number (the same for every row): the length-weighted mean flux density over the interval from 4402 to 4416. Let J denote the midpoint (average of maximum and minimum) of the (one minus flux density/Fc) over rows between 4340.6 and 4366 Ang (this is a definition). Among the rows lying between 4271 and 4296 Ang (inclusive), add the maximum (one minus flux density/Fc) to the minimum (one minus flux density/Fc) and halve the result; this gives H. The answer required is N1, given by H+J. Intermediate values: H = 0.13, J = 0.10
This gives 0.23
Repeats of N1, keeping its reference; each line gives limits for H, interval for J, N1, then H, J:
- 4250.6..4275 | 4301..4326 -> 0.16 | 0.10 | 0.06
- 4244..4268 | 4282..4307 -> 0.21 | 0.06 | 0.15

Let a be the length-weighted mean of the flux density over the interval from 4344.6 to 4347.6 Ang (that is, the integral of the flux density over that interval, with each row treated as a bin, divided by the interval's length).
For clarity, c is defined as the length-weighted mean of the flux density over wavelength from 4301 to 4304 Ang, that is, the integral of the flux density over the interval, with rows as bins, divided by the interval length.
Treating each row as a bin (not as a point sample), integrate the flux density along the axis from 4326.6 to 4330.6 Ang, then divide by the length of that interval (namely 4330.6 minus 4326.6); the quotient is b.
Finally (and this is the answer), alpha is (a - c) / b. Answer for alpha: 0.151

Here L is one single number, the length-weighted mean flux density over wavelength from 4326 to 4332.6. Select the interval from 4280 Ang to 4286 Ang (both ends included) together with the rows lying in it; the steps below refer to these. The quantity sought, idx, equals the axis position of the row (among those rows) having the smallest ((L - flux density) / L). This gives 4280.57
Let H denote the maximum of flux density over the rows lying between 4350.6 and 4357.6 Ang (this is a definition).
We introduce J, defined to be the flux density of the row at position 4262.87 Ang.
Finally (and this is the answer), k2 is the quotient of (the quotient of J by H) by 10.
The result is 0.098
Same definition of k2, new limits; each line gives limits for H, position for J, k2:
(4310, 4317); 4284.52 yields 0.086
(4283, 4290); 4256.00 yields 0.106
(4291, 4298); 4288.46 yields 0.099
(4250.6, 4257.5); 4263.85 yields 0.103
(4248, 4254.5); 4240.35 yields 0.101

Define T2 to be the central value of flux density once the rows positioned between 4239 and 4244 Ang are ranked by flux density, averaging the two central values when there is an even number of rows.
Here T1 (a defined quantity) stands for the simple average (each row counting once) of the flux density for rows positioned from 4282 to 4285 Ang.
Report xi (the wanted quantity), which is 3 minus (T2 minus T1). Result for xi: 1.9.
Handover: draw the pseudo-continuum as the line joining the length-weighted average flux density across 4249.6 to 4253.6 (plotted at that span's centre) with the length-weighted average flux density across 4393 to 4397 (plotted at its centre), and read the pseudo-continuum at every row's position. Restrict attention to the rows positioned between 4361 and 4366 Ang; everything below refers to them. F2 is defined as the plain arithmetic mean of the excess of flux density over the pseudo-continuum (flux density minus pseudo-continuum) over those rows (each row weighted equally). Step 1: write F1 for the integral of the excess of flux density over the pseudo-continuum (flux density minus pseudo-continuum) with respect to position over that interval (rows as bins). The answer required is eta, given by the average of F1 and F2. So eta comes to -1.6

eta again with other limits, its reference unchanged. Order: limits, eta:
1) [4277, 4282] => -1.3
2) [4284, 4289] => -4.1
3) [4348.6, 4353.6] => 1.7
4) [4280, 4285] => -2.1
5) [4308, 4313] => -4.7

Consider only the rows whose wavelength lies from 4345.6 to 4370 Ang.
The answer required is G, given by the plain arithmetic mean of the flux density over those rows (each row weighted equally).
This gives 17.2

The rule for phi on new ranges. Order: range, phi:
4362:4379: 4362.16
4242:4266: 4242.30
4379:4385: 4379.27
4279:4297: 4279.59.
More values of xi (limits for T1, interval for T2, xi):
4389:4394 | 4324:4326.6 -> 6.1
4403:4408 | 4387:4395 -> 4.1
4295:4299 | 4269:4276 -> 2.8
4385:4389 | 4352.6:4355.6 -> 2.6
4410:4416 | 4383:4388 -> 3.1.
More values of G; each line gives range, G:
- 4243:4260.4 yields 16.8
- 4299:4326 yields 16.1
